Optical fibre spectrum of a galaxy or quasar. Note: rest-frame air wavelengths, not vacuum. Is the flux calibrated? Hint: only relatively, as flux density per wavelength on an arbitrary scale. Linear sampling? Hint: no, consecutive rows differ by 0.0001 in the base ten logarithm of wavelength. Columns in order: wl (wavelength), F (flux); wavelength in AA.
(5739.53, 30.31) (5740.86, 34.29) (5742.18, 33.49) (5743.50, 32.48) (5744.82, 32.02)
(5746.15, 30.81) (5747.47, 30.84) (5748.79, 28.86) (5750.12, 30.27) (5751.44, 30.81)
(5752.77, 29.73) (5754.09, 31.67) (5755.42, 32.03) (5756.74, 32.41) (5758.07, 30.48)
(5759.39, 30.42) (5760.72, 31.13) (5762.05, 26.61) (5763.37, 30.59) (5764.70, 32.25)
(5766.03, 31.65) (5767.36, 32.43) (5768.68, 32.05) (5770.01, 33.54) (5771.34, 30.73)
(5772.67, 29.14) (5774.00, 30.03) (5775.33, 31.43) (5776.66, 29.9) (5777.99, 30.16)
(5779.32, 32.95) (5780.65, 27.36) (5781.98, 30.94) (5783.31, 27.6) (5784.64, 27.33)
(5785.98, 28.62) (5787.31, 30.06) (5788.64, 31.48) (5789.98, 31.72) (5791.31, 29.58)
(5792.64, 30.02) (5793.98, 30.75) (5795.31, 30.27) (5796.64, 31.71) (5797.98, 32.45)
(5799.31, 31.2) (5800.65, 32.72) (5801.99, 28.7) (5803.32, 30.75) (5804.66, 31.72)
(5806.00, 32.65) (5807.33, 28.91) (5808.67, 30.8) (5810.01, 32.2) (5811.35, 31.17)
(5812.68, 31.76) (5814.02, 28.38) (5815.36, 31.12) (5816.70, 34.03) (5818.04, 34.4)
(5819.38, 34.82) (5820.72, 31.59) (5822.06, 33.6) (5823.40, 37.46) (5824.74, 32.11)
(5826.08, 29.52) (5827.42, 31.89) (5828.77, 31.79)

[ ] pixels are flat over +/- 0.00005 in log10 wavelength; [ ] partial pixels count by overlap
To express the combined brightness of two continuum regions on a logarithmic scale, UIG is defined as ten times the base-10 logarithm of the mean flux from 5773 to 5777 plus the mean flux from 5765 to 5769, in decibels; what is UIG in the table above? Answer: 18.0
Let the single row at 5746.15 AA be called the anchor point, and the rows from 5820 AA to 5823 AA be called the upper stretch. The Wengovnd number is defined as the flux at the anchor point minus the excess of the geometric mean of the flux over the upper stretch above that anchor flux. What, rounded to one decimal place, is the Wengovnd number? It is 29.0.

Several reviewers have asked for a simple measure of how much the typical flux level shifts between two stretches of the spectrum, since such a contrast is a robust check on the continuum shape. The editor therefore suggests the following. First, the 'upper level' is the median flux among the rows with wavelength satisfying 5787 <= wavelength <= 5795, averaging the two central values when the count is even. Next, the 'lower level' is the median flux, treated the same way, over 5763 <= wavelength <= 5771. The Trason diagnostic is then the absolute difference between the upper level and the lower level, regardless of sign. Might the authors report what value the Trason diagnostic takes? 1.7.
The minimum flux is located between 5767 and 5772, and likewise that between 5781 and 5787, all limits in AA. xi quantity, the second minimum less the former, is -3.4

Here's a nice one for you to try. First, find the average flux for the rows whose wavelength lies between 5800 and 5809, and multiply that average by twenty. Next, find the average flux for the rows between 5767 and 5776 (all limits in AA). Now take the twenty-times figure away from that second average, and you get -587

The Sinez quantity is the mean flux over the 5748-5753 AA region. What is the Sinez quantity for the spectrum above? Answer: 29.9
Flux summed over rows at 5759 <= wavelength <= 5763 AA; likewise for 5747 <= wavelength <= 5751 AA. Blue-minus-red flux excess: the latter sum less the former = 1.8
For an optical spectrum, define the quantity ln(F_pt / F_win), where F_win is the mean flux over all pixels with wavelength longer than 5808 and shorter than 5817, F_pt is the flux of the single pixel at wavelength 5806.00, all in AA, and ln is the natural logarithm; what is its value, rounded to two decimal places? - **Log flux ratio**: 0.04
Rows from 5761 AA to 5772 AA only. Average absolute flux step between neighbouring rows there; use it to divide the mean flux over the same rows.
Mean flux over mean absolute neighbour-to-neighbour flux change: 18.7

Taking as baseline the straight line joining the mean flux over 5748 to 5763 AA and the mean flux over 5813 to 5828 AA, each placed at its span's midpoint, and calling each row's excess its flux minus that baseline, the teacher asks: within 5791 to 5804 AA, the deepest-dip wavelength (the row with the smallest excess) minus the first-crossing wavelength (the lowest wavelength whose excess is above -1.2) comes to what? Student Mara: 8.0 AA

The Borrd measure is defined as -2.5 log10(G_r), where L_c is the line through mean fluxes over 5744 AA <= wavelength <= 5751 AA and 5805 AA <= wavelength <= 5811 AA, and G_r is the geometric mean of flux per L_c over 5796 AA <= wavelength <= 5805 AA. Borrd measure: -0.01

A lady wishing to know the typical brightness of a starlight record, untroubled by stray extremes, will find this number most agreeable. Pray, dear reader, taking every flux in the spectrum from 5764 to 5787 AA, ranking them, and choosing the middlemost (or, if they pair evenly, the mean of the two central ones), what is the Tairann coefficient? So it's 30.7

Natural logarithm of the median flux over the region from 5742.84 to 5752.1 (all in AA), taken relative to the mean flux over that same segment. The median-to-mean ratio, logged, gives -0.002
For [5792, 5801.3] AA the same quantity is -0.003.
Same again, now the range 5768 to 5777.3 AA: -0.008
